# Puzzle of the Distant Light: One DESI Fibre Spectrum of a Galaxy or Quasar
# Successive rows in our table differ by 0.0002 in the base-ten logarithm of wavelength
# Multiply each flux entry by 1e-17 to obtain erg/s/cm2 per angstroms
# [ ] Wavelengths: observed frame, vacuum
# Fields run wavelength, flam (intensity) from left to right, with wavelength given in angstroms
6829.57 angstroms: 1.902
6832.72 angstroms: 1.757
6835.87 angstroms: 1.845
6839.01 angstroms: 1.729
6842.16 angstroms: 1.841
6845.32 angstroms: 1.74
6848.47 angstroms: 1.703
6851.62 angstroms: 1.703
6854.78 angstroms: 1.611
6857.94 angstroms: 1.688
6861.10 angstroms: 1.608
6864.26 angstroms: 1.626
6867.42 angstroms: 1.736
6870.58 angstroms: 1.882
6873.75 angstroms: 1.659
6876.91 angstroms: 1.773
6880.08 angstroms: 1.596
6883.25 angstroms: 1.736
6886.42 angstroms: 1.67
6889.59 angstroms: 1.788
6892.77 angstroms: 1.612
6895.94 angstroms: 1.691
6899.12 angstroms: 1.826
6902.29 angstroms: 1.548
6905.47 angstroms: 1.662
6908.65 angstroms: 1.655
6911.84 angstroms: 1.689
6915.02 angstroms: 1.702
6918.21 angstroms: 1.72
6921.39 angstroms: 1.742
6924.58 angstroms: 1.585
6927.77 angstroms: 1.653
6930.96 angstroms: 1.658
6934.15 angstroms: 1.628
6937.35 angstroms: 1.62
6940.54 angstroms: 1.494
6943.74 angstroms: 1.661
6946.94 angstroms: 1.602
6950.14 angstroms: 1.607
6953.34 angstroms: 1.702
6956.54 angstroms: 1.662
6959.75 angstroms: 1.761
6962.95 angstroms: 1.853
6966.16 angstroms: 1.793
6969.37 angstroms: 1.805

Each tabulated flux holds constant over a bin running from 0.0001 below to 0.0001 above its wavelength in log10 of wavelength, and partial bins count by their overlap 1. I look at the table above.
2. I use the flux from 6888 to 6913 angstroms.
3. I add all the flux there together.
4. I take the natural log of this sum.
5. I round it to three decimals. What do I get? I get 2.601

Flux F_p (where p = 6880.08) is 1.596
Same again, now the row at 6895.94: 1.691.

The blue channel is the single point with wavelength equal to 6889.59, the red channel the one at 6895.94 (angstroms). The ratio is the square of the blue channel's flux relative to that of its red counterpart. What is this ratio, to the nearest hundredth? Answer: 1.12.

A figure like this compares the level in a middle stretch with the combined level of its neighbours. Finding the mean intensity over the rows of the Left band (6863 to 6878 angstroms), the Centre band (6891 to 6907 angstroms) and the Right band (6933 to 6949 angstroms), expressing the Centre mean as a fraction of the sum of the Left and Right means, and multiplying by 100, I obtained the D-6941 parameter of 50.0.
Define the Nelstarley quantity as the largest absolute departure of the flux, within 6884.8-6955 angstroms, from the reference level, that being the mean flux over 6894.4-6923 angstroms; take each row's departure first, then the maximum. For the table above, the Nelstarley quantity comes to 0.20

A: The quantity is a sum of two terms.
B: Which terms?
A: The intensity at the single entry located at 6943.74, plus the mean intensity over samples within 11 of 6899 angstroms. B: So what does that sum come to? 3.34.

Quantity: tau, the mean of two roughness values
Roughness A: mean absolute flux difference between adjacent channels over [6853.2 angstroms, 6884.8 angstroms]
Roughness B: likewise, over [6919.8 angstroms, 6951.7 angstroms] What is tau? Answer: 0.095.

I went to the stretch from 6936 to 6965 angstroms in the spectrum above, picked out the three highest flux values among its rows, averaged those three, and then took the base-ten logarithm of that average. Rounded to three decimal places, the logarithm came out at 0.248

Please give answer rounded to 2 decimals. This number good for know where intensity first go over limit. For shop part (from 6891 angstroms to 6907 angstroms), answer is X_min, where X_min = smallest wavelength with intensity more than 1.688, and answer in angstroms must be 6895.94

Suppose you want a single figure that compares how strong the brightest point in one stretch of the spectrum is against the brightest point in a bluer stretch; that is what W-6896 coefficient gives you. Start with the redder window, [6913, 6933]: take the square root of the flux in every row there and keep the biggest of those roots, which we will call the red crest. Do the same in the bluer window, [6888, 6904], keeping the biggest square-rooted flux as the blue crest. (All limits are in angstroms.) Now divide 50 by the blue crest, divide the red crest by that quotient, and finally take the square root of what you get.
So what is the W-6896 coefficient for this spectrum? 0.189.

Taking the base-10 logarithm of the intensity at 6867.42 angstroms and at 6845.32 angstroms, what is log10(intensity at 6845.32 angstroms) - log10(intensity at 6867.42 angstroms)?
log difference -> 0.00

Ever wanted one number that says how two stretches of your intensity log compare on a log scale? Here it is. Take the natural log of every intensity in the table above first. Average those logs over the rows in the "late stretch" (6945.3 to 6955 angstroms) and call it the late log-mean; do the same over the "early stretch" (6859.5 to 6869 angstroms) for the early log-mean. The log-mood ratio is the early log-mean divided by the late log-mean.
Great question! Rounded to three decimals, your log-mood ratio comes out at 1.024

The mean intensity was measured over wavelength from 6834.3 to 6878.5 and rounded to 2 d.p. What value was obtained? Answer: 1.72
